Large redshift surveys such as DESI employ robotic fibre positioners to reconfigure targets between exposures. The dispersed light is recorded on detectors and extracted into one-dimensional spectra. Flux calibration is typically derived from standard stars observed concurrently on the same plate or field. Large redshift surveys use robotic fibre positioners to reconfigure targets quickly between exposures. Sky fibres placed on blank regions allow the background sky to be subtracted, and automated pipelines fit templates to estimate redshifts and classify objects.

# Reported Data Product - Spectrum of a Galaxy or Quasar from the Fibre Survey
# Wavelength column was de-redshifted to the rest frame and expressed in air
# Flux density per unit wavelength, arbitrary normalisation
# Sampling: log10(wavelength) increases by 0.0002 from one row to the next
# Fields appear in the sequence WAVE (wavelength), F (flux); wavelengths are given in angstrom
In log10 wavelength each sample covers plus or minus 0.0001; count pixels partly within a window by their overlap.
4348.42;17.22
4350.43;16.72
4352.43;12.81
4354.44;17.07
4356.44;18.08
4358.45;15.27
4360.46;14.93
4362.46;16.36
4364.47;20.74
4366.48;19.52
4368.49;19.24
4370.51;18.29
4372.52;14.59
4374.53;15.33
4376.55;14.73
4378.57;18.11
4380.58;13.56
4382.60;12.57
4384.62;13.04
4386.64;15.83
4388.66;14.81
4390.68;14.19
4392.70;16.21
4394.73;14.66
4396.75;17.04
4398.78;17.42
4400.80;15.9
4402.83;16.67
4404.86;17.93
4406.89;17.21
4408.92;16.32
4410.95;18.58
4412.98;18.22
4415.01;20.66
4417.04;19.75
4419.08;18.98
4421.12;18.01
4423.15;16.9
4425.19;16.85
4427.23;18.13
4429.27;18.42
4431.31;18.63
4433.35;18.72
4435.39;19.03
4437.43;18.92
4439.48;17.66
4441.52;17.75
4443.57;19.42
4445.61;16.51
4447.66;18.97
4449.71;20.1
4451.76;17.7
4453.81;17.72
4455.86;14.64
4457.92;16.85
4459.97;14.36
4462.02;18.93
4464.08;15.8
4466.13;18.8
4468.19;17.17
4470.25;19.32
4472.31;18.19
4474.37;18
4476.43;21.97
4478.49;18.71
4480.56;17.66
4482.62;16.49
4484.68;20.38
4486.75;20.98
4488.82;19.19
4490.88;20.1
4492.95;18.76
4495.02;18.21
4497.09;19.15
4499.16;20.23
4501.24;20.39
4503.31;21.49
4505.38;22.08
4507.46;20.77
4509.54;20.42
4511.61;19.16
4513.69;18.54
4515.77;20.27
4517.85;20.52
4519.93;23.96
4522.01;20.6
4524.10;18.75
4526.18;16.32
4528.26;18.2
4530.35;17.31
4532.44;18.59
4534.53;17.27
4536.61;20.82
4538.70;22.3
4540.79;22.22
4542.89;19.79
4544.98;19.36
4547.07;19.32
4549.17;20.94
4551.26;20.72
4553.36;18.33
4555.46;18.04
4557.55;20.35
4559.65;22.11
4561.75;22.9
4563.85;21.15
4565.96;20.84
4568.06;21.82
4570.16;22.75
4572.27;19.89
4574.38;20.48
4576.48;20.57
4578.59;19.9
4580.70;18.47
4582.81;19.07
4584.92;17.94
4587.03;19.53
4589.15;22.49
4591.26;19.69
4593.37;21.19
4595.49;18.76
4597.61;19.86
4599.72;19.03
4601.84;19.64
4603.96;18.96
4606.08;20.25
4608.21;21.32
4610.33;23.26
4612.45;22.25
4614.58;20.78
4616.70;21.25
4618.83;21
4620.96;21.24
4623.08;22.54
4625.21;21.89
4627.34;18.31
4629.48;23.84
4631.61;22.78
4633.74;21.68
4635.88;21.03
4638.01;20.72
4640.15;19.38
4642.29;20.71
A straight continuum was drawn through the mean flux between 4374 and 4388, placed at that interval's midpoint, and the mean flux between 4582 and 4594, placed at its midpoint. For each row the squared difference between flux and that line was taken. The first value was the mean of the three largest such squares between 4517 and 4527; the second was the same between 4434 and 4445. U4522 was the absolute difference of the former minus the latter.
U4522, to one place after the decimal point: 5.8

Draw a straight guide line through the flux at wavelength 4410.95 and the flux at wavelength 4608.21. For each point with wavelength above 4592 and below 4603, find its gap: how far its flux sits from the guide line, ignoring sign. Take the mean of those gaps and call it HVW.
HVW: 1.51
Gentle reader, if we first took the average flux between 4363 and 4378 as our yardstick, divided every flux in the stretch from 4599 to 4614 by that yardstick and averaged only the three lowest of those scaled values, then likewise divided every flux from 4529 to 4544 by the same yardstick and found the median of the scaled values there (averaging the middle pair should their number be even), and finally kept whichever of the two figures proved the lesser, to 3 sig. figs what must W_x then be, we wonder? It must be 1.10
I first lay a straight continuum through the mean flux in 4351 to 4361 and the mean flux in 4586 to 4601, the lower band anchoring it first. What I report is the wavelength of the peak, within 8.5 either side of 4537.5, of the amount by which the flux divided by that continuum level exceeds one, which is 4538.70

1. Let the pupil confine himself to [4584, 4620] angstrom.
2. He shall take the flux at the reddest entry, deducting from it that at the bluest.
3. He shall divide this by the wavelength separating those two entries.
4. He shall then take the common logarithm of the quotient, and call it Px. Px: -1.0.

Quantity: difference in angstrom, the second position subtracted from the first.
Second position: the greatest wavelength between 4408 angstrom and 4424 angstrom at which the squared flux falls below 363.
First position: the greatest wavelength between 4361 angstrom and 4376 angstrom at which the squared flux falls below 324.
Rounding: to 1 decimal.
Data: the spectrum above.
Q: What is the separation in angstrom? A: -48.6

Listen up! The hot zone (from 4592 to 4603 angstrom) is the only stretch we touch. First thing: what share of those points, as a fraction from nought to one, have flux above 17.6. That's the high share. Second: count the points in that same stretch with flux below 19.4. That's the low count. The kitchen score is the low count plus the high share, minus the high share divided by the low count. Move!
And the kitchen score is 2.5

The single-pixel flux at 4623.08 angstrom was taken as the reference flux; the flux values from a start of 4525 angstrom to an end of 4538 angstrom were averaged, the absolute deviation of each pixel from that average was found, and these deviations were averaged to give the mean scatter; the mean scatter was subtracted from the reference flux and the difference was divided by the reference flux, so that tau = 0.950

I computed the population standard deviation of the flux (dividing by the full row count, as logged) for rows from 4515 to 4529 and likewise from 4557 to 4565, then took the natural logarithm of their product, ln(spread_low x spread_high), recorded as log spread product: 0.8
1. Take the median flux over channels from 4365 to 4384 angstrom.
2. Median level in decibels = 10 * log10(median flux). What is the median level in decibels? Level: 11.9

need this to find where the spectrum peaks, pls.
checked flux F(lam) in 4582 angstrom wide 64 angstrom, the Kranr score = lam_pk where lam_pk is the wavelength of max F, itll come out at 4610.33 angstrom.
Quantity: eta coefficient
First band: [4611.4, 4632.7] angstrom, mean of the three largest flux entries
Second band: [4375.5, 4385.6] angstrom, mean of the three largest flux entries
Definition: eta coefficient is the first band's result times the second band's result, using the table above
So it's 357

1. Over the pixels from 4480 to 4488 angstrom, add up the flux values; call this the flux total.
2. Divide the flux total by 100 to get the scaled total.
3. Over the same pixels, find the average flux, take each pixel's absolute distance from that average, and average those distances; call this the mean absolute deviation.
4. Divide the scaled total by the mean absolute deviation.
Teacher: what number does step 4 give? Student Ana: 0.42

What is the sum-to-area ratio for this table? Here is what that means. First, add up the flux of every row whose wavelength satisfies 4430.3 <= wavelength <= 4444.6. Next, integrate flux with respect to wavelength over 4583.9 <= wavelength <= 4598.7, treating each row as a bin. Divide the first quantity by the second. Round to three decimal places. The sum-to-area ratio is 0.441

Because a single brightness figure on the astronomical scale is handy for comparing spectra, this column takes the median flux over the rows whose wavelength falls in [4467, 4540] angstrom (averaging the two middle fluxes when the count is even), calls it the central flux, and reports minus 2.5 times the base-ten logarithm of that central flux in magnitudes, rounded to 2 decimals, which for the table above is -3.21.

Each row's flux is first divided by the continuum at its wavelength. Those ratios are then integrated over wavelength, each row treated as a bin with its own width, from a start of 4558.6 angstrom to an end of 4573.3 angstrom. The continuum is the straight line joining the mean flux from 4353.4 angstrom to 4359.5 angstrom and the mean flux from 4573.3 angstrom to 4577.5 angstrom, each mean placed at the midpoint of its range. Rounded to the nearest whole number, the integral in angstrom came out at 16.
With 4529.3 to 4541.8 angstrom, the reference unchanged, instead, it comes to 12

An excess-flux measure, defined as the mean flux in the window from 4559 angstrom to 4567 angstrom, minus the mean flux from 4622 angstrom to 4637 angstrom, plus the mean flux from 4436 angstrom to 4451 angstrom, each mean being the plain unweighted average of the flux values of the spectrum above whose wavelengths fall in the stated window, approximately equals 18.5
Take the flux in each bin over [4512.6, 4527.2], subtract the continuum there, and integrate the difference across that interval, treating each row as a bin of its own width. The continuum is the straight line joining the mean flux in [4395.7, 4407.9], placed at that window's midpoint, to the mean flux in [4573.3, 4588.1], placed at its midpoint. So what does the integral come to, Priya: 18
